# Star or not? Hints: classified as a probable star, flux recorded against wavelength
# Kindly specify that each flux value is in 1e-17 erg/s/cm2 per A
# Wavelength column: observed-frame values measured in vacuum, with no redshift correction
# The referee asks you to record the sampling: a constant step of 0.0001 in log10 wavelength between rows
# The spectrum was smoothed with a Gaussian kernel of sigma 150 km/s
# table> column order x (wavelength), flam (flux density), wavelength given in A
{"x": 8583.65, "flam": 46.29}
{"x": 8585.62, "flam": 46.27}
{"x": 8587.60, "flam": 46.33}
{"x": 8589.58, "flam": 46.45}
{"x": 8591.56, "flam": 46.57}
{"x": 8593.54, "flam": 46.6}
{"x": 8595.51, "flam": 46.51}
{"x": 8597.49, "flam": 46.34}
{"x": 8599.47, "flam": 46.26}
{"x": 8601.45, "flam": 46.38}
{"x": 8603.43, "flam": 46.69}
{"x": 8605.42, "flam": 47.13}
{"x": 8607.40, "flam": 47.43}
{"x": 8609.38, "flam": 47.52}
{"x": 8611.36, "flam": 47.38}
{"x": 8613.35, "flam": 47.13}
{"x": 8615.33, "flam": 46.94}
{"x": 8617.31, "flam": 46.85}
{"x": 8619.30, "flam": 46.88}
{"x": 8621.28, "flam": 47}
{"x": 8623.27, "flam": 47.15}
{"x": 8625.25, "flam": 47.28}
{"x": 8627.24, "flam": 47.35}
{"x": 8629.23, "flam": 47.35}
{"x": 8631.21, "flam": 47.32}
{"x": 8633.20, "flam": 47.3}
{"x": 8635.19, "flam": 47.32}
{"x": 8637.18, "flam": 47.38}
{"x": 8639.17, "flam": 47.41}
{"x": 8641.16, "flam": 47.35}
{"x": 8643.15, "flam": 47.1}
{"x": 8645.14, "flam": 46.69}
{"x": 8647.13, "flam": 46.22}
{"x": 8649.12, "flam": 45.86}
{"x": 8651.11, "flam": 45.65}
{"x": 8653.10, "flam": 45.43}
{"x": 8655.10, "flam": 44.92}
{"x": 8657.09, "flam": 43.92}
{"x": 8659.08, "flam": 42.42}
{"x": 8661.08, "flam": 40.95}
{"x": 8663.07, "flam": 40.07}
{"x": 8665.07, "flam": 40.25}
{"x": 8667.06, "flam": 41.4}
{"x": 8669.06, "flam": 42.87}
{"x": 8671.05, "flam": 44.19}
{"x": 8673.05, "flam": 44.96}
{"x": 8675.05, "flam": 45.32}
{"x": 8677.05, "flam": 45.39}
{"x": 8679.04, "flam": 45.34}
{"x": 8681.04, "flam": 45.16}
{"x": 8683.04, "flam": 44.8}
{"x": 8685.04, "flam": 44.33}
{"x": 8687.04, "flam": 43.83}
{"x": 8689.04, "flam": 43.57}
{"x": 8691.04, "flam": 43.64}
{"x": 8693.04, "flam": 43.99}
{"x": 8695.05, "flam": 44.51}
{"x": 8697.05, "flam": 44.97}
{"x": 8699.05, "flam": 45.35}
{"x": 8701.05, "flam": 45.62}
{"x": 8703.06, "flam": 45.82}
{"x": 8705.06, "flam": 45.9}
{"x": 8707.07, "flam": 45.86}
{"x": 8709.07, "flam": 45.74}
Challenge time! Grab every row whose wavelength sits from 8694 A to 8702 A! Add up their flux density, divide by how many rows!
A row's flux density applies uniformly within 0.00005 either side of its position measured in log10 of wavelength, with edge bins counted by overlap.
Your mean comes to 45.1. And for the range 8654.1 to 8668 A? 42.0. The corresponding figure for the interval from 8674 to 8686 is 45.1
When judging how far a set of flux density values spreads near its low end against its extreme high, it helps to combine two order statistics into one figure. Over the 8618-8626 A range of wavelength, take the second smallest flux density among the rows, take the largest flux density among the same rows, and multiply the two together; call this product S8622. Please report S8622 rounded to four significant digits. 2222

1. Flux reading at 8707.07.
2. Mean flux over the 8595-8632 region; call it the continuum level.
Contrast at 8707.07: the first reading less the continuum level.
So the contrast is -1.1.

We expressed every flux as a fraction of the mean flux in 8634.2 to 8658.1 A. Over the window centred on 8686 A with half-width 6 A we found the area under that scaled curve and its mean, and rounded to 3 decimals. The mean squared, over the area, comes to 0.080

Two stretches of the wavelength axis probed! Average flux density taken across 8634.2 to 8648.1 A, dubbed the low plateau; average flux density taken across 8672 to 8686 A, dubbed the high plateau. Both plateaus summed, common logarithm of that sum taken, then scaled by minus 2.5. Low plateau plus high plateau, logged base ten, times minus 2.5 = -4.91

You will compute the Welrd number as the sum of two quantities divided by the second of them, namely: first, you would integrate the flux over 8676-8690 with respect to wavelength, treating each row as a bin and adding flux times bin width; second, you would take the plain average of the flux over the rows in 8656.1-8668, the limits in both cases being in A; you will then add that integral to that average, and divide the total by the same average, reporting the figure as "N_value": 16.1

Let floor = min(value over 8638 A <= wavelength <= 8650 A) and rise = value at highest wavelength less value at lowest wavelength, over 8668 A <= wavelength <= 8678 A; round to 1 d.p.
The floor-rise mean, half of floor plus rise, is 24.2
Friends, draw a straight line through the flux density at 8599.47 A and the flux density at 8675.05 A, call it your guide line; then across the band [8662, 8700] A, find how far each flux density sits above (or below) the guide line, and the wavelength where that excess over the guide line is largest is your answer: 8699.05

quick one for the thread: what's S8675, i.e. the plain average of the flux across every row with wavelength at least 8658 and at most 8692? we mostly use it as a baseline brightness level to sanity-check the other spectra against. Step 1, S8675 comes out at 43.4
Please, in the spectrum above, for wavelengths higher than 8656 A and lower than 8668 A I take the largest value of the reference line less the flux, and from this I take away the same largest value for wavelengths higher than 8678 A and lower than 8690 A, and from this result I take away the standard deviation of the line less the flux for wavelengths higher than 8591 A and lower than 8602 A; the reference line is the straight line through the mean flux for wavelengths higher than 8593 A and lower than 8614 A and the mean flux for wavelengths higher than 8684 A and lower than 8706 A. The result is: 4.0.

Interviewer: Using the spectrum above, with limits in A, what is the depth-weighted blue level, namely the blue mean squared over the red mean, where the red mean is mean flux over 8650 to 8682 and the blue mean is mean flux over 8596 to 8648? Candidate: 50.7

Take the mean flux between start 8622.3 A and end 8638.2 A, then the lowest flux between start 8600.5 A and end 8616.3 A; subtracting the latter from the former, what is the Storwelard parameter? 0.9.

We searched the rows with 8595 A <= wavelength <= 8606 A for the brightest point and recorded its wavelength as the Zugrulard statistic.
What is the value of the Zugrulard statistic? 8605.42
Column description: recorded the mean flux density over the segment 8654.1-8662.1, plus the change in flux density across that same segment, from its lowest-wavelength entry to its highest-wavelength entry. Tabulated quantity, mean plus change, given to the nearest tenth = 39.1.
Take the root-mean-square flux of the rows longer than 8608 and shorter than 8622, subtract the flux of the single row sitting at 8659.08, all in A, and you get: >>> 4.7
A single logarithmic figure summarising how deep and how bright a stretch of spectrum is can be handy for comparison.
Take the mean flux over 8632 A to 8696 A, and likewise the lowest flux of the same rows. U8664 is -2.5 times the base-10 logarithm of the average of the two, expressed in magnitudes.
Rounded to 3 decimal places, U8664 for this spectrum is -4.068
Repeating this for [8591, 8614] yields -4.170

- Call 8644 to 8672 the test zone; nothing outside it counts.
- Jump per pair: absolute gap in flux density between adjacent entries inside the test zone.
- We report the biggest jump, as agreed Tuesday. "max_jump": 1.5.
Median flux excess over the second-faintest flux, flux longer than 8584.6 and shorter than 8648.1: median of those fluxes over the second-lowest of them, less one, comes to 0.017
